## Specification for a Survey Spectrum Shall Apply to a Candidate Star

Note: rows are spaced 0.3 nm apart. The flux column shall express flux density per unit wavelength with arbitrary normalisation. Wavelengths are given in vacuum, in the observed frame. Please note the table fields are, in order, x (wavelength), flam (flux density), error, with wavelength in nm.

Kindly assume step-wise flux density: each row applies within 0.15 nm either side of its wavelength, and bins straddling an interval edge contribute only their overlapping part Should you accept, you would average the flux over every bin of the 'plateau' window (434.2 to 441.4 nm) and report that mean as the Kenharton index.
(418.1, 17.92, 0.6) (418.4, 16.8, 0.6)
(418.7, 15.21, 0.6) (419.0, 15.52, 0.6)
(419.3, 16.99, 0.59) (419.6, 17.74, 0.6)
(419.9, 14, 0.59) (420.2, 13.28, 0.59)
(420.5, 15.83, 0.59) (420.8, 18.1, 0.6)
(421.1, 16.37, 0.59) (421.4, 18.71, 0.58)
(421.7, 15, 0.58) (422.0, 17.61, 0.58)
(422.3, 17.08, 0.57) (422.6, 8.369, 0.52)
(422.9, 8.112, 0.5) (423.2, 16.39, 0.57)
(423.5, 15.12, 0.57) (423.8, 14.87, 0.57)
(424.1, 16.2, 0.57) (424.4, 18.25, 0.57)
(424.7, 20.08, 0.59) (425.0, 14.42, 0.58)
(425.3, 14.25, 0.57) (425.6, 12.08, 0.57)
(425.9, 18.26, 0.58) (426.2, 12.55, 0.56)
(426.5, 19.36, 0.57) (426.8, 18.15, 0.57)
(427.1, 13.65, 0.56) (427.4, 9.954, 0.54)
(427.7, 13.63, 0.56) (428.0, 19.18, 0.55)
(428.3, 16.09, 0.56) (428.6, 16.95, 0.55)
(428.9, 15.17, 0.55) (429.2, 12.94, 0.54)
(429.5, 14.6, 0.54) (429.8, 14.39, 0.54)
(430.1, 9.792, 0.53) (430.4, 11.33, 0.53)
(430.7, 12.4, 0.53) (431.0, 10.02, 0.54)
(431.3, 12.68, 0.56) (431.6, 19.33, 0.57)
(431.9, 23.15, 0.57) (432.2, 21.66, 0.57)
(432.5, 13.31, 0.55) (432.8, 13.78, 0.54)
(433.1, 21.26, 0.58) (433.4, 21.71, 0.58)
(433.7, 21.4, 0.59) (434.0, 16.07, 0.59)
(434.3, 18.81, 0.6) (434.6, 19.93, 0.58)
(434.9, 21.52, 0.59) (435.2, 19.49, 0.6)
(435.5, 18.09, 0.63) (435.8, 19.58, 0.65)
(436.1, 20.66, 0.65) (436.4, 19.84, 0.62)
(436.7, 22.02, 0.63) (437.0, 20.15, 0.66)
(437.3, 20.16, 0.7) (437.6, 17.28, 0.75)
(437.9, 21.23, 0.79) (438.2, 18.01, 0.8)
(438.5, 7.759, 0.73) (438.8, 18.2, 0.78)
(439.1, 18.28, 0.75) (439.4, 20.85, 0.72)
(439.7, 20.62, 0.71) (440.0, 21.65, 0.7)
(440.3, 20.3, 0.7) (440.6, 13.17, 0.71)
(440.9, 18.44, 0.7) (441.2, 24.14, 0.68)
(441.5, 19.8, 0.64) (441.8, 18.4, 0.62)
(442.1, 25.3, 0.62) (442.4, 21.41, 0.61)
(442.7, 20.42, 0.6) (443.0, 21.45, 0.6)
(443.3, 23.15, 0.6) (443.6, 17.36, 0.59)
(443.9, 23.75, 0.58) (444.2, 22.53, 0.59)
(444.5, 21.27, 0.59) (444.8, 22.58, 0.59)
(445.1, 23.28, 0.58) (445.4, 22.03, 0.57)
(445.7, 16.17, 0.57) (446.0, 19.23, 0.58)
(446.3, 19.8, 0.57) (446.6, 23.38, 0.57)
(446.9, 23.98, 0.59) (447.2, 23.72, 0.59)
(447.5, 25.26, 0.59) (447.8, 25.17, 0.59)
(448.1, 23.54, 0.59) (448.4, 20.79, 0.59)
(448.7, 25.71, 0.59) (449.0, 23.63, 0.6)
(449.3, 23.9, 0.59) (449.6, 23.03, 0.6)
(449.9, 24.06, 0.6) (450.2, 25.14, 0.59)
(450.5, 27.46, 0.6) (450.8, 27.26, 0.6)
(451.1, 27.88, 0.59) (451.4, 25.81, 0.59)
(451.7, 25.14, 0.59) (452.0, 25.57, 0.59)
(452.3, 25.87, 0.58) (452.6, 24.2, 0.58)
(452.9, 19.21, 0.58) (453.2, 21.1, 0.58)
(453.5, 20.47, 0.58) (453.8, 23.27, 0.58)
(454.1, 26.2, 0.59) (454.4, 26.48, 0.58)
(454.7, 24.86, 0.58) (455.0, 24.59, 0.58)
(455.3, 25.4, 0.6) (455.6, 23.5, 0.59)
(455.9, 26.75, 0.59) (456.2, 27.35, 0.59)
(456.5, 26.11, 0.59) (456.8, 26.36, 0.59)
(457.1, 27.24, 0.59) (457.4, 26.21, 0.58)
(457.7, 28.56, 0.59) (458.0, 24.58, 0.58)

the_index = 19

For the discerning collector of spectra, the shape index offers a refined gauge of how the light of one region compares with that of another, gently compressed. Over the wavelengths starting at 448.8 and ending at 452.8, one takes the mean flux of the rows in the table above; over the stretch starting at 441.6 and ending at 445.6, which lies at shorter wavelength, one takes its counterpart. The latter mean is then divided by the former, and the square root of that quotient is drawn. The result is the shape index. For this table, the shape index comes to 0.927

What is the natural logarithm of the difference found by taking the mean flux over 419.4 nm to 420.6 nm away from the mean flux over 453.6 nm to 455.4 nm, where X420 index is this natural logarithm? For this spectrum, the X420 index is 2.3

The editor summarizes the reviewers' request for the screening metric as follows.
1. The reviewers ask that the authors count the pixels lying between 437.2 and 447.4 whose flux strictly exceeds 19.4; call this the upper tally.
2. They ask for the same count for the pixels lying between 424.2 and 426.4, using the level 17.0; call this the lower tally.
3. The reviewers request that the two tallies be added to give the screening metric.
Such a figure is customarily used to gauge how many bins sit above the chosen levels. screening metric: 26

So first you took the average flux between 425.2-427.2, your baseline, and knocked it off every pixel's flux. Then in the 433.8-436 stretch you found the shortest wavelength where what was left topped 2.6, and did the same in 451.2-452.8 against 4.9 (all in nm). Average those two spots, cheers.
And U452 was 442.85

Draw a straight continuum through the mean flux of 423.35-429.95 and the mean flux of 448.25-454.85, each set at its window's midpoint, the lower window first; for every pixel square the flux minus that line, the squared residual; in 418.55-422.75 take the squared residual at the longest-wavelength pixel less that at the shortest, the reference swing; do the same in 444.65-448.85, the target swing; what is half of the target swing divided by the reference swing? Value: 0.10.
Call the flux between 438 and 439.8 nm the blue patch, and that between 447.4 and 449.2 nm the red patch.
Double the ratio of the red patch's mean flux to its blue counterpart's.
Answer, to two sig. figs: 2.8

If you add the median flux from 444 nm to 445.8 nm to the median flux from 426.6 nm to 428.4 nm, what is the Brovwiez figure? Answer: 37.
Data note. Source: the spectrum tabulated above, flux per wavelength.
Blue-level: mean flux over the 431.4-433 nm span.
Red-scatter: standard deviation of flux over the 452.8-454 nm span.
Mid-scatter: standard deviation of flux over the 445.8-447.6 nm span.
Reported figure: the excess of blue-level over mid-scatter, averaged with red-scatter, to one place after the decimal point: 8.7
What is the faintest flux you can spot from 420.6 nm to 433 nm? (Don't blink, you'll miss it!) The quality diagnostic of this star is 8.112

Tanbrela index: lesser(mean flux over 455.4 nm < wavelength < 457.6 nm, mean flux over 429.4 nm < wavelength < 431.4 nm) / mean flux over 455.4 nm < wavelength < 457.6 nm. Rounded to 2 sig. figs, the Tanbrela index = 0.46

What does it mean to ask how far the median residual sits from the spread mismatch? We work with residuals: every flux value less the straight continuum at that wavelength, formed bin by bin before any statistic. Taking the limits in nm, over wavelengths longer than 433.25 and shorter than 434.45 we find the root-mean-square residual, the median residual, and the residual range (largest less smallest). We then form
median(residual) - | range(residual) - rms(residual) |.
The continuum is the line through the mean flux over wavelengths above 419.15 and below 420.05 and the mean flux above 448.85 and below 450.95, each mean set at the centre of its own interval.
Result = -3.6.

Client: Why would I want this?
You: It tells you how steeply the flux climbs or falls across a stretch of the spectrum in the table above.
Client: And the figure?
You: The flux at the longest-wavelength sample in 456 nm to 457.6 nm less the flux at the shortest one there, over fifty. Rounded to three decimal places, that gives -0.023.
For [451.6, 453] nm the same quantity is -0.119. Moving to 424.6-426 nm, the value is -0.036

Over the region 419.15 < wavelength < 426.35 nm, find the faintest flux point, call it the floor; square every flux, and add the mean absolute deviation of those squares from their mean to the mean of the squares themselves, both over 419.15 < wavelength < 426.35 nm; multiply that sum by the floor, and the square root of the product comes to 50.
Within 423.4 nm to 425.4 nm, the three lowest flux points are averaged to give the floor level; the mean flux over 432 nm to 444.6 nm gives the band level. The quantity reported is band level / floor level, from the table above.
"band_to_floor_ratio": 1.4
